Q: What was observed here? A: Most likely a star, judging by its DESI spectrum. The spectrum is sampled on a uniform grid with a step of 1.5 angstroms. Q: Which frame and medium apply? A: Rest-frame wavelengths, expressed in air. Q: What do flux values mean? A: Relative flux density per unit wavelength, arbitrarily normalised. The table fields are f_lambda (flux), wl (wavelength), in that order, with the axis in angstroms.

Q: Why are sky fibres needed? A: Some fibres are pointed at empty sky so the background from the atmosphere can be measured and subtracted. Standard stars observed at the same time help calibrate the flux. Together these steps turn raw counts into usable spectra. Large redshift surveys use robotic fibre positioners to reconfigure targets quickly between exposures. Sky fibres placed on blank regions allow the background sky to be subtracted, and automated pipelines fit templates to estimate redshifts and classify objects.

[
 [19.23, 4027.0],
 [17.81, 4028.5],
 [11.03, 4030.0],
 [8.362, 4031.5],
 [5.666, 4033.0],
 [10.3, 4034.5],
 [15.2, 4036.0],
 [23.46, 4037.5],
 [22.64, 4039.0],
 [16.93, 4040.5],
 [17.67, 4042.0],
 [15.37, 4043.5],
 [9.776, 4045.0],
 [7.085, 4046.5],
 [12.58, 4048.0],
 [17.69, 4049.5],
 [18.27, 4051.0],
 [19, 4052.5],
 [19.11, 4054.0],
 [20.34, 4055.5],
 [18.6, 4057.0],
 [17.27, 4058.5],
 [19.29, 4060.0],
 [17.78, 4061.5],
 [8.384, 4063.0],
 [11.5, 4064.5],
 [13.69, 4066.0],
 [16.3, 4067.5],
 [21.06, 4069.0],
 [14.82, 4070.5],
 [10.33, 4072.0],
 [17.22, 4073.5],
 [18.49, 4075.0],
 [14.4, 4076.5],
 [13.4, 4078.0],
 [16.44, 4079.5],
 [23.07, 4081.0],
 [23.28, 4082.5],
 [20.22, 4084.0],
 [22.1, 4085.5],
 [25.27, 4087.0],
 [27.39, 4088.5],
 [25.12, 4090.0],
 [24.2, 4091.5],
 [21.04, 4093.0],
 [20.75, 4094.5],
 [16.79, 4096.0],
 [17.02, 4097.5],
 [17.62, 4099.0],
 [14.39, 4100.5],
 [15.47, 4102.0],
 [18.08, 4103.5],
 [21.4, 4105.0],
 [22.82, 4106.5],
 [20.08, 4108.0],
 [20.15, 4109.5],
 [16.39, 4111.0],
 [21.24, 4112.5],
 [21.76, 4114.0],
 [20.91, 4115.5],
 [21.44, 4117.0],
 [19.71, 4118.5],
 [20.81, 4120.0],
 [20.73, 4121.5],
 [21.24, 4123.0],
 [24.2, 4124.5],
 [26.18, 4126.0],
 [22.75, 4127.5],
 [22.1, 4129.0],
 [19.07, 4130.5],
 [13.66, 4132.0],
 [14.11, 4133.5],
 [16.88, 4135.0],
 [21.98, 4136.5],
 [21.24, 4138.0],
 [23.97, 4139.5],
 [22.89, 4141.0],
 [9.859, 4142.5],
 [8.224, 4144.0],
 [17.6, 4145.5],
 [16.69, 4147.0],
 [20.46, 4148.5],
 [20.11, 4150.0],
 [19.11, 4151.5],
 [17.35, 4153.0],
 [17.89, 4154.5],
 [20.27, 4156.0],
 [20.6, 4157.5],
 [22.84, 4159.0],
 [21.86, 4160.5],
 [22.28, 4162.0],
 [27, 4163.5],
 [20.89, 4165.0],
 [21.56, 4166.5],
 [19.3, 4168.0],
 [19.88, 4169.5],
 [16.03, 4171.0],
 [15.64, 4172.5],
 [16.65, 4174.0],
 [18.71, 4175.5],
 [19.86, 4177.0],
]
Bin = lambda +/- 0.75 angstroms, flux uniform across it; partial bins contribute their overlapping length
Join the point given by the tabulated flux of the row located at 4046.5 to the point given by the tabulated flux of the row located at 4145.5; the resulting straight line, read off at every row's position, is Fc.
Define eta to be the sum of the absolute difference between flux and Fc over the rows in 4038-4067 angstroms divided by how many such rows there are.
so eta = 8.3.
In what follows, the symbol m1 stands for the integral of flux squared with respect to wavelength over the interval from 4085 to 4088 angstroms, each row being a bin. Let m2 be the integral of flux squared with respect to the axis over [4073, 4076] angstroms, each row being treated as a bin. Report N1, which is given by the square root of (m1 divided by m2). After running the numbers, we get 1.37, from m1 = 1756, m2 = 935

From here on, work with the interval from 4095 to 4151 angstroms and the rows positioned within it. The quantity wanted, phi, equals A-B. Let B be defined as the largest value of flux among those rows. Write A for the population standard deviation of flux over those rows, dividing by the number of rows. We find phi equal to -22.4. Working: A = 3.8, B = 26.18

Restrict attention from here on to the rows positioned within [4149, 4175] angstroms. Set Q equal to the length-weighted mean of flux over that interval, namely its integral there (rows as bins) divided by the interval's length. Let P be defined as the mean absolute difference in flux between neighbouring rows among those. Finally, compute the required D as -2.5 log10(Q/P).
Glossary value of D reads -2.60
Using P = 1.8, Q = 19.9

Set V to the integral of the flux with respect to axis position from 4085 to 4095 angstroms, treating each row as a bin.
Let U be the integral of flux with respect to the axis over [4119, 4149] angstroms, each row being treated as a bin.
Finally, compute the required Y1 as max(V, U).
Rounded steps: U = 577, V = 238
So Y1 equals 577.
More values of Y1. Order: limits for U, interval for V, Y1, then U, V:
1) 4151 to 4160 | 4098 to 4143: 891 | 178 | 891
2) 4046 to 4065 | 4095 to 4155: 1147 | 306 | 1147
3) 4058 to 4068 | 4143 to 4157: 244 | 148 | 244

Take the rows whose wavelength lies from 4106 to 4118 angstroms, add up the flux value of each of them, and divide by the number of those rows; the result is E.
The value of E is 20.6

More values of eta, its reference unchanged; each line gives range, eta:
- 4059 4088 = 7.3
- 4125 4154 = 4.2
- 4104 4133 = 6.4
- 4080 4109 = 8.7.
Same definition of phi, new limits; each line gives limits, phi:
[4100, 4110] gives -20.0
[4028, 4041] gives -17.6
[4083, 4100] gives -24.0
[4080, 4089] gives -25.1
